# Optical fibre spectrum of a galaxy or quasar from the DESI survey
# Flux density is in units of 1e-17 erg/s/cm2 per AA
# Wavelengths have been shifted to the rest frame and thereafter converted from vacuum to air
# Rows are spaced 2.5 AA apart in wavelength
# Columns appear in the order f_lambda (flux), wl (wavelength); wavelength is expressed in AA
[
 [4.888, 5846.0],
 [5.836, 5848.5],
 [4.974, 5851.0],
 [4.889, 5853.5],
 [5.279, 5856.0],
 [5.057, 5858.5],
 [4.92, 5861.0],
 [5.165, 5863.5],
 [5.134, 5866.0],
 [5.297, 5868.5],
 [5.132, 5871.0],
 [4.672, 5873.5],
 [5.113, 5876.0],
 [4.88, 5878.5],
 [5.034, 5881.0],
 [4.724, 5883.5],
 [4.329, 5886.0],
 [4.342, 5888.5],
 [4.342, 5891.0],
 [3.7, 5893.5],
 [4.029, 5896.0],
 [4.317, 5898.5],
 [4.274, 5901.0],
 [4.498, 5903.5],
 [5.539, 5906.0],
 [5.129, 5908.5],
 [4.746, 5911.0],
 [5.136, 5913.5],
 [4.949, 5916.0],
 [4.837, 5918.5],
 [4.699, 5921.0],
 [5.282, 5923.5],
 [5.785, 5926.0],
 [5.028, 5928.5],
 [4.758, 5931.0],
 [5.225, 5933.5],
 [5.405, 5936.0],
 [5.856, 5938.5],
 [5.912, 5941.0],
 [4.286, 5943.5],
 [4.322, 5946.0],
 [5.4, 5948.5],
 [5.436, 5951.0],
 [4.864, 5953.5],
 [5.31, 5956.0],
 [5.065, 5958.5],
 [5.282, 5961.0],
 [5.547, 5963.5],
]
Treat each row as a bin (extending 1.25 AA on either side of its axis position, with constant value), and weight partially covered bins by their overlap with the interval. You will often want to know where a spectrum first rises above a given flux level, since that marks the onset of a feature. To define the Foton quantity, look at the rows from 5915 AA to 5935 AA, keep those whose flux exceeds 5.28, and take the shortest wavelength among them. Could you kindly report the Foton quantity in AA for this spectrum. 5923.5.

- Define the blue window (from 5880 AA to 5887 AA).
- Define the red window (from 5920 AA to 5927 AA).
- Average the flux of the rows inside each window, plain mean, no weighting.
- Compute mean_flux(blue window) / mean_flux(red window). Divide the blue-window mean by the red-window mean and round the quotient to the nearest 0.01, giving 0.89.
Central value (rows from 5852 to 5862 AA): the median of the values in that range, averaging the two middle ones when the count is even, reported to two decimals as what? 4.99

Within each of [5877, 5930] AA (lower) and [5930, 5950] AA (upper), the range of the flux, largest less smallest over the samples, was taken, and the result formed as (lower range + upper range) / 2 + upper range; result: 3.5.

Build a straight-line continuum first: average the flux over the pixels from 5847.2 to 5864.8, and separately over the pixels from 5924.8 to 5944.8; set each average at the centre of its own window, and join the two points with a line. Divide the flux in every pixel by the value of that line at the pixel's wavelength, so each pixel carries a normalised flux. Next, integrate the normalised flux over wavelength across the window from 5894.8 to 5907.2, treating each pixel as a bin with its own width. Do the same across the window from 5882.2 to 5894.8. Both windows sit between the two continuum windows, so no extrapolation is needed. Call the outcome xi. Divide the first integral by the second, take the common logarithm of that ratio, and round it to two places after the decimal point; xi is 0.02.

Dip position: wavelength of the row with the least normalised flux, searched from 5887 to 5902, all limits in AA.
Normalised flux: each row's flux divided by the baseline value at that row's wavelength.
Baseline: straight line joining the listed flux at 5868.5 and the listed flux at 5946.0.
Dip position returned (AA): 5893.5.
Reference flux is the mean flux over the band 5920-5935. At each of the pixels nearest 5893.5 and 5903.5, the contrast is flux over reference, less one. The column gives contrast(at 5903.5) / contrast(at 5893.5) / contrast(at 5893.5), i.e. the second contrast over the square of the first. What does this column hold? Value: -2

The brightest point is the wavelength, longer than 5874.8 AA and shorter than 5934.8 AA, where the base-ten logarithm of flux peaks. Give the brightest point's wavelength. 5926.0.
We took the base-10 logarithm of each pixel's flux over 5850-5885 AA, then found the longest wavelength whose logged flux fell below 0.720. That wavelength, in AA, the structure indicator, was 5883.5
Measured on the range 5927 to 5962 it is 5958.5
